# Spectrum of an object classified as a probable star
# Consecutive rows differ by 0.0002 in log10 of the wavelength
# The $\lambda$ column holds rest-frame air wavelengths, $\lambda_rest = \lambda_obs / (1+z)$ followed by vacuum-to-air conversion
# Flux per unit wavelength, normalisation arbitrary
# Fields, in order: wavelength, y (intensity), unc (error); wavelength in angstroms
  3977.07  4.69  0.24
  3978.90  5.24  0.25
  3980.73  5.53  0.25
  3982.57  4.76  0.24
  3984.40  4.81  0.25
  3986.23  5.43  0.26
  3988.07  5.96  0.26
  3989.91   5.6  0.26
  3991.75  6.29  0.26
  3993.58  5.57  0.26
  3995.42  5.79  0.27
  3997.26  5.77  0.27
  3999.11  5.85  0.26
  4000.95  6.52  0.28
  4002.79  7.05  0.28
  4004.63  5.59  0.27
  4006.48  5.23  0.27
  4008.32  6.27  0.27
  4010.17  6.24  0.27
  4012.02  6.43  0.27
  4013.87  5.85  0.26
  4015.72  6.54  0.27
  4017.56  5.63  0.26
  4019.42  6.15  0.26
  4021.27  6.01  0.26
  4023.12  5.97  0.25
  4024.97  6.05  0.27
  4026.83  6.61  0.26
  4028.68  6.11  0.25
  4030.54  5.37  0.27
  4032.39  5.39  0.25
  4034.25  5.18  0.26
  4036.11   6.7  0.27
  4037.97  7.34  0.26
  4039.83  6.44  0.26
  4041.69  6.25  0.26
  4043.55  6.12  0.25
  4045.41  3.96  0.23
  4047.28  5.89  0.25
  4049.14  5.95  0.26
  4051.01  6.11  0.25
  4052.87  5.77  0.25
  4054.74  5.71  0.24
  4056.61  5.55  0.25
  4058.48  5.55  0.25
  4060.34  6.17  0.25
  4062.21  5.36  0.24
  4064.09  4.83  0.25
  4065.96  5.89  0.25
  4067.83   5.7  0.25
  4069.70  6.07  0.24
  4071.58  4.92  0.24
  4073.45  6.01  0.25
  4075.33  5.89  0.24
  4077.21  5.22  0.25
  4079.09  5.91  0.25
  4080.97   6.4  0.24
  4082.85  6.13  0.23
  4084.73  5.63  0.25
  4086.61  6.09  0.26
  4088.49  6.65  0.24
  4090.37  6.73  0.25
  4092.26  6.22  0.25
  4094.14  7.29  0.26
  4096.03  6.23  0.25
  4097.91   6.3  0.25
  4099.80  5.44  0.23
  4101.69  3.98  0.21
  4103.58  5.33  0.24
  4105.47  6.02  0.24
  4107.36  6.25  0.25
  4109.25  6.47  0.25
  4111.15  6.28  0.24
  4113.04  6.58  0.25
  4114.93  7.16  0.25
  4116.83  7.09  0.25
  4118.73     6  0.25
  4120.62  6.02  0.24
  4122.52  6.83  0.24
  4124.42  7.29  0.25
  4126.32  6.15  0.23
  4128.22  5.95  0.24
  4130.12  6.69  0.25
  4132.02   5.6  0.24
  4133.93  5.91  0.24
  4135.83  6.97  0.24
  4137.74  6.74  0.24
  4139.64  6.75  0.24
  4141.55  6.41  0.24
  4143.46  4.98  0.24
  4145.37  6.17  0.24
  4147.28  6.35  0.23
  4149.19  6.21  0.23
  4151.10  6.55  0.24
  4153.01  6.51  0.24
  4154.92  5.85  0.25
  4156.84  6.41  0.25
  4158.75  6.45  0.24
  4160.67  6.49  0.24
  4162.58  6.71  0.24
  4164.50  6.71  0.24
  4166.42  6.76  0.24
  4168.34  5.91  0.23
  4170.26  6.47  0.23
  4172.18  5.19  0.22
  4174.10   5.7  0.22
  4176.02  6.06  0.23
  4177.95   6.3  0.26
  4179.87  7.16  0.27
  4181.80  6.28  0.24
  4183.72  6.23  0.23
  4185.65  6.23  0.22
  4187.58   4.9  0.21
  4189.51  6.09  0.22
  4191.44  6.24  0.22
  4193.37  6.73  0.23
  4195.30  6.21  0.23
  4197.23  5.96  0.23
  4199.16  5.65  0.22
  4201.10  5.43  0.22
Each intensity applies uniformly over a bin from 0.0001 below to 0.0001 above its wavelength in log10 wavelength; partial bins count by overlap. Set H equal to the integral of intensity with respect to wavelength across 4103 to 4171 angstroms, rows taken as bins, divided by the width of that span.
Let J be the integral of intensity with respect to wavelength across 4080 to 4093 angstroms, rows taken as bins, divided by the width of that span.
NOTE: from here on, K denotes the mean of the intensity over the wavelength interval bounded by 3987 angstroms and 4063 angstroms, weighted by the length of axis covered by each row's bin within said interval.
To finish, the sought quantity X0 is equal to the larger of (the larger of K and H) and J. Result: 6.37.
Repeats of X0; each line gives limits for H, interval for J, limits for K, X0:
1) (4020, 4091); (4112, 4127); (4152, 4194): 6.65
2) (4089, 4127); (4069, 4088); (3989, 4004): 6.29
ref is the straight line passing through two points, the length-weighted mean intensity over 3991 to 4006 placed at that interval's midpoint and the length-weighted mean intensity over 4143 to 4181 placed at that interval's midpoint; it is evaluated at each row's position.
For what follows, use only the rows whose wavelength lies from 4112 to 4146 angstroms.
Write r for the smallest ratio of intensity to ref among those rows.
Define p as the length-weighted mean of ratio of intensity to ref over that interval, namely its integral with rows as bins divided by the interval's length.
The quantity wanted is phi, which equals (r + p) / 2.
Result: 0.915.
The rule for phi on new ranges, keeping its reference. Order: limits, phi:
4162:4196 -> 0.883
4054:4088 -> 0.862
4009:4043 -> 0.931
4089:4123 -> 0.826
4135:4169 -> 0.910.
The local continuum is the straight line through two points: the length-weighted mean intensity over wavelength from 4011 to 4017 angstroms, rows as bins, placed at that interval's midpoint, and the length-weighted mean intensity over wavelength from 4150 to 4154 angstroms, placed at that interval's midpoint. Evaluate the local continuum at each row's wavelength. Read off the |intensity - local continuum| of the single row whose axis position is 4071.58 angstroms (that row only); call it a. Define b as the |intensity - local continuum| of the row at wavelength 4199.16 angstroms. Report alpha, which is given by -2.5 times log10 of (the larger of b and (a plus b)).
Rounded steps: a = 1.44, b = 0.97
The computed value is -1.0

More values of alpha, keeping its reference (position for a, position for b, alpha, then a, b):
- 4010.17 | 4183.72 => 1.1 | 0.01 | 0.36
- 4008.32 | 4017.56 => 0.5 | 0.04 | 0.62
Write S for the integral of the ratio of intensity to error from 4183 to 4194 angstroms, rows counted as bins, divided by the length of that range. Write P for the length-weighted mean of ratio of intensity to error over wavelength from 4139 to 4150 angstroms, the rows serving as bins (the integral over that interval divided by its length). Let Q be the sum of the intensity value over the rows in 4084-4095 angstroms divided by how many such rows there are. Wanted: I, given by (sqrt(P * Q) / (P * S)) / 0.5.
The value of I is 0.0366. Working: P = 26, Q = 6.4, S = 27.3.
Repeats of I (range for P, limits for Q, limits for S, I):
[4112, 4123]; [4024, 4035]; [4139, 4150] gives 0.0359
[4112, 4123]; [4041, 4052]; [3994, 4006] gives 0.0415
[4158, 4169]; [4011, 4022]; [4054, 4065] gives 0.0422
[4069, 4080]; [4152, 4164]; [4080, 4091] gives 0.0411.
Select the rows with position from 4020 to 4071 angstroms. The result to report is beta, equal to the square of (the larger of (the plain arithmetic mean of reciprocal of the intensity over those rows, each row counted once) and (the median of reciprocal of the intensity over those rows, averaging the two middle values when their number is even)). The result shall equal 0.0299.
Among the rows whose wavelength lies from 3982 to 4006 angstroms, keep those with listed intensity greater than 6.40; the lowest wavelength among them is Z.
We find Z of 4000.95 angstroms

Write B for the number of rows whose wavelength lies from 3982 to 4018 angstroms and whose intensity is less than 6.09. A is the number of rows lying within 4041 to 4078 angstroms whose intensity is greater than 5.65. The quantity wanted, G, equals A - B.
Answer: 0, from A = 13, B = 13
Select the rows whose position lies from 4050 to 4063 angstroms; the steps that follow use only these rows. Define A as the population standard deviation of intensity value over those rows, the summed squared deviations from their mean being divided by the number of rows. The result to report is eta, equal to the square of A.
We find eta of 0.08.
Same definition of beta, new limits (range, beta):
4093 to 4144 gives 0.0265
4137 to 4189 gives 0.0261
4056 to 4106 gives 0.0302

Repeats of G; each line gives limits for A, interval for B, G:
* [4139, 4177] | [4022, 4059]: 6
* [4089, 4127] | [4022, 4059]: 5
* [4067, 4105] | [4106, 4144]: 8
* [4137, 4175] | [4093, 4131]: 11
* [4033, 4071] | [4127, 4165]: 9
